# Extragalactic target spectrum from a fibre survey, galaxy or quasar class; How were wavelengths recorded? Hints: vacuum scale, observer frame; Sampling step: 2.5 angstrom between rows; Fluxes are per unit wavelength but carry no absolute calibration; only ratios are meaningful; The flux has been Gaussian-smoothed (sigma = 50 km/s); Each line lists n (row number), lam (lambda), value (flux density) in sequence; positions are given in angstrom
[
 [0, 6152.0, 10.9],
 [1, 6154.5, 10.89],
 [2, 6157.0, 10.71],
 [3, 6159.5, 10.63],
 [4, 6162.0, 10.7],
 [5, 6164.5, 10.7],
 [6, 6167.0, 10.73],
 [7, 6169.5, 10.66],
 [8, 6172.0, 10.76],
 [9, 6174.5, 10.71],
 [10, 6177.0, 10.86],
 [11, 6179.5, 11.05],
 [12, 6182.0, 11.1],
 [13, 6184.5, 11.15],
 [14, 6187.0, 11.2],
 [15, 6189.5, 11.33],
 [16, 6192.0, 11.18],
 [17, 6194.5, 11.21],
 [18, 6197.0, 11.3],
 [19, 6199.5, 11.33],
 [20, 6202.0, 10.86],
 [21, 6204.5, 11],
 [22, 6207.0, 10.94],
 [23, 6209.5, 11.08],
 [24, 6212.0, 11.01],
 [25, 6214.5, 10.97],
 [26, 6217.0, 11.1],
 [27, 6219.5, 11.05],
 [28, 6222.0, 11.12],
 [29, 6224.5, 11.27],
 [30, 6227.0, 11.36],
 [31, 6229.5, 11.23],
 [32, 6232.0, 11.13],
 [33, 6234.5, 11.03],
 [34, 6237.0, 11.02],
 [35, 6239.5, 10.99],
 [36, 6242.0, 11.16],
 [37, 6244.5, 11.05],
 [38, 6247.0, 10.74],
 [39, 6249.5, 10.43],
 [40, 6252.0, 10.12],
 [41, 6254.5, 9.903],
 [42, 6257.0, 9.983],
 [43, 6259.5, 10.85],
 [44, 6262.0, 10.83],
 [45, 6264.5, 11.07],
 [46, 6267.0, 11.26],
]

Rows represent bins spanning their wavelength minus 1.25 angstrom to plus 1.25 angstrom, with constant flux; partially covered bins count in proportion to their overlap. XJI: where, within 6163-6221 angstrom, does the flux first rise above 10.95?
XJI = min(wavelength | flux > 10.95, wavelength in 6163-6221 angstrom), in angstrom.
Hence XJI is 6179.5 angstrom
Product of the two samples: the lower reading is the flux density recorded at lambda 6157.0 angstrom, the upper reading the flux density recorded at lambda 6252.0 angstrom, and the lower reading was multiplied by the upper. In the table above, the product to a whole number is 108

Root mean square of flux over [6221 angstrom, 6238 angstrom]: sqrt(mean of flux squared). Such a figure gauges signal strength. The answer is 11.2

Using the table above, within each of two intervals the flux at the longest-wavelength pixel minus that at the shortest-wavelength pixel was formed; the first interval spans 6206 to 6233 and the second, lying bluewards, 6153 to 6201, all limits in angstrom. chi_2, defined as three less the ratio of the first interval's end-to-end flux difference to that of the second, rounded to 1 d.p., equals 2.6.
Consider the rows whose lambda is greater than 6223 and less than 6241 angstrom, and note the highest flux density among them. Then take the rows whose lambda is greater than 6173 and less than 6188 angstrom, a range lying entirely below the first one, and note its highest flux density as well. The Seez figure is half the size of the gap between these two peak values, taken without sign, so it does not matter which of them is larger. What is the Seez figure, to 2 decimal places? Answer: 0.08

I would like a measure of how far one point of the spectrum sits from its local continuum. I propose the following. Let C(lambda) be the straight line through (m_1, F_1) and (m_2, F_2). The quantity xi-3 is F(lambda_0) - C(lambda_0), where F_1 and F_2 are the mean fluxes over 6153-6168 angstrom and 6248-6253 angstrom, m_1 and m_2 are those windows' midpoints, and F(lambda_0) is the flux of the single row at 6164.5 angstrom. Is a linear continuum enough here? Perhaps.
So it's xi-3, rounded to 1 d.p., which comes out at 0.0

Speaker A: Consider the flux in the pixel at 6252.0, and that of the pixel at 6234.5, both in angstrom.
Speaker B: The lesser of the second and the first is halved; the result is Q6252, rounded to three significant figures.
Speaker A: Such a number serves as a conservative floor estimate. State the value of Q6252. 5.06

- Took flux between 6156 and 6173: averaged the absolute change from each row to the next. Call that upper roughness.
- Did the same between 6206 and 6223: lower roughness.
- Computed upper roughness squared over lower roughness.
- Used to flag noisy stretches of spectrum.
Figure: 0.041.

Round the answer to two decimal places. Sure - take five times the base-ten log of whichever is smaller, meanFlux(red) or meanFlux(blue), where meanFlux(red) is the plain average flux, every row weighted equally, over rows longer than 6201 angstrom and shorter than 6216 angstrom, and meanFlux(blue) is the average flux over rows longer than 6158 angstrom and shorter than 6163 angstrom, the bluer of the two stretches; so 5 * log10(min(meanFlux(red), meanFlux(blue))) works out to 5.14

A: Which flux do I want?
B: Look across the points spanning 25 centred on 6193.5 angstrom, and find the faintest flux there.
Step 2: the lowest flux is 10.86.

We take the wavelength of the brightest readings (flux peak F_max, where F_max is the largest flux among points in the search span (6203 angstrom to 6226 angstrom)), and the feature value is 6224.5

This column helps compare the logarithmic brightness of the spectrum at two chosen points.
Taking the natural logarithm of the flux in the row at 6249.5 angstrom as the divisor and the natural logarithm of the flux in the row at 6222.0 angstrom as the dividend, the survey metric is 1.03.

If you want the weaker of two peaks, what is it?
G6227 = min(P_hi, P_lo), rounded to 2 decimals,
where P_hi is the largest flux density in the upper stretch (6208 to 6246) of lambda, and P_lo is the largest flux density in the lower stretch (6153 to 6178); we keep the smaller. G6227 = 10.89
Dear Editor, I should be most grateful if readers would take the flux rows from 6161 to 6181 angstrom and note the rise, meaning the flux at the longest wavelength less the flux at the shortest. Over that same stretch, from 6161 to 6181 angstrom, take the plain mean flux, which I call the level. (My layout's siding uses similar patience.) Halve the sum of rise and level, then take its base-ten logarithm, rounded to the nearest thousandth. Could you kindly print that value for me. 0.745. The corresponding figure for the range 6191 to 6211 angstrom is 0.741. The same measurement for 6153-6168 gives 0.723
